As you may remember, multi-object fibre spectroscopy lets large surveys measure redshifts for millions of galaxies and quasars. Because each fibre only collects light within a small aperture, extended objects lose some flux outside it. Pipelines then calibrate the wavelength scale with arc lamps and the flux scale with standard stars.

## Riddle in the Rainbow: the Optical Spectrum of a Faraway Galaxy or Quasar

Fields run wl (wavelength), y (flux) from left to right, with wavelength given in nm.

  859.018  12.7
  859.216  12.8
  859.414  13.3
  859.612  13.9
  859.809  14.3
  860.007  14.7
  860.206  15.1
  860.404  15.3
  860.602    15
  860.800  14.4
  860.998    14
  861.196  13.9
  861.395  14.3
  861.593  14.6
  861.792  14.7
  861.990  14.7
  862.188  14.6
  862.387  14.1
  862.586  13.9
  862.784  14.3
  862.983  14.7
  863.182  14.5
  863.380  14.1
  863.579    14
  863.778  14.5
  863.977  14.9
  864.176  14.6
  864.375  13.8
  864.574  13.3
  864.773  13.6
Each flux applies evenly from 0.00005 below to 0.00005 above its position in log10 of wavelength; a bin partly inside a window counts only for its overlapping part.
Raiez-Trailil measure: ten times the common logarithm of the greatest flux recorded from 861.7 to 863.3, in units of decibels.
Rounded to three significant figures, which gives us 11.7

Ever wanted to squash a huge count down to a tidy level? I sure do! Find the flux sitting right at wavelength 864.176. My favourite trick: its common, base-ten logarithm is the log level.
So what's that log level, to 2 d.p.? 1.16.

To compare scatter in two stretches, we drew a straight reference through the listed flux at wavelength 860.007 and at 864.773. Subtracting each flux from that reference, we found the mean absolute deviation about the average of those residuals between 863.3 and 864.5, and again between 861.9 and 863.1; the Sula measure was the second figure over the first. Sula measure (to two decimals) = 0.70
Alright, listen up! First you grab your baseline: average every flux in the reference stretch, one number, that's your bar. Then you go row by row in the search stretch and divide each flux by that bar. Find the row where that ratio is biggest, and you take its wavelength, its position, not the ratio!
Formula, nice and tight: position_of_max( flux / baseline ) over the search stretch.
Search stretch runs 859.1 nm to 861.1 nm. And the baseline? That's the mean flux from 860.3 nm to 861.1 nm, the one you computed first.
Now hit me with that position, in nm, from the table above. 860.404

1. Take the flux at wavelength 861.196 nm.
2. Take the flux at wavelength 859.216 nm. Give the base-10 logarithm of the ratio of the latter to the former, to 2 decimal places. -0.04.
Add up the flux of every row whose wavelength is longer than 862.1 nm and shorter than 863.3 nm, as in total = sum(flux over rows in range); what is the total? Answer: 86.1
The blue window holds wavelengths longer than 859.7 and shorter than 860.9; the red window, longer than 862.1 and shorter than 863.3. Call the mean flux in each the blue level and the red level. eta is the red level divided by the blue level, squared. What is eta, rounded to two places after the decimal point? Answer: 0.94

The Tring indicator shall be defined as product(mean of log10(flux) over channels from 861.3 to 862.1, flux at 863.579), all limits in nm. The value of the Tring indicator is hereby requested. 16.3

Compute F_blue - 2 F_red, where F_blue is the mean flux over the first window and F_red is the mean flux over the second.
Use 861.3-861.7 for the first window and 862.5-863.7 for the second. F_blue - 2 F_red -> -14.1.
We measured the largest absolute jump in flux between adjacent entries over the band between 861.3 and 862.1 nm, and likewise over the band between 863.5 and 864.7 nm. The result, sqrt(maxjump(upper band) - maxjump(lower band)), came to 0.71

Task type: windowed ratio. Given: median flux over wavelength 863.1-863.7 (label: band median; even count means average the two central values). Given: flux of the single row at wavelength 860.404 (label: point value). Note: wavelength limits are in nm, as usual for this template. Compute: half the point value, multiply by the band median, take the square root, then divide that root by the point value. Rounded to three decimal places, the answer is 0.679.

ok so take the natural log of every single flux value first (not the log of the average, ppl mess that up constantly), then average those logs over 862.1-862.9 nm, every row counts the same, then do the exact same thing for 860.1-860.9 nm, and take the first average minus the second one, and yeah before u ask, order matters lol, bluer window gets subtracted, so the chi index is -0.050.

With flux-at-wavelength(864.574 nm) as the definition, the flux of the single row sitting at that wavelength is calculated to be 13.3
